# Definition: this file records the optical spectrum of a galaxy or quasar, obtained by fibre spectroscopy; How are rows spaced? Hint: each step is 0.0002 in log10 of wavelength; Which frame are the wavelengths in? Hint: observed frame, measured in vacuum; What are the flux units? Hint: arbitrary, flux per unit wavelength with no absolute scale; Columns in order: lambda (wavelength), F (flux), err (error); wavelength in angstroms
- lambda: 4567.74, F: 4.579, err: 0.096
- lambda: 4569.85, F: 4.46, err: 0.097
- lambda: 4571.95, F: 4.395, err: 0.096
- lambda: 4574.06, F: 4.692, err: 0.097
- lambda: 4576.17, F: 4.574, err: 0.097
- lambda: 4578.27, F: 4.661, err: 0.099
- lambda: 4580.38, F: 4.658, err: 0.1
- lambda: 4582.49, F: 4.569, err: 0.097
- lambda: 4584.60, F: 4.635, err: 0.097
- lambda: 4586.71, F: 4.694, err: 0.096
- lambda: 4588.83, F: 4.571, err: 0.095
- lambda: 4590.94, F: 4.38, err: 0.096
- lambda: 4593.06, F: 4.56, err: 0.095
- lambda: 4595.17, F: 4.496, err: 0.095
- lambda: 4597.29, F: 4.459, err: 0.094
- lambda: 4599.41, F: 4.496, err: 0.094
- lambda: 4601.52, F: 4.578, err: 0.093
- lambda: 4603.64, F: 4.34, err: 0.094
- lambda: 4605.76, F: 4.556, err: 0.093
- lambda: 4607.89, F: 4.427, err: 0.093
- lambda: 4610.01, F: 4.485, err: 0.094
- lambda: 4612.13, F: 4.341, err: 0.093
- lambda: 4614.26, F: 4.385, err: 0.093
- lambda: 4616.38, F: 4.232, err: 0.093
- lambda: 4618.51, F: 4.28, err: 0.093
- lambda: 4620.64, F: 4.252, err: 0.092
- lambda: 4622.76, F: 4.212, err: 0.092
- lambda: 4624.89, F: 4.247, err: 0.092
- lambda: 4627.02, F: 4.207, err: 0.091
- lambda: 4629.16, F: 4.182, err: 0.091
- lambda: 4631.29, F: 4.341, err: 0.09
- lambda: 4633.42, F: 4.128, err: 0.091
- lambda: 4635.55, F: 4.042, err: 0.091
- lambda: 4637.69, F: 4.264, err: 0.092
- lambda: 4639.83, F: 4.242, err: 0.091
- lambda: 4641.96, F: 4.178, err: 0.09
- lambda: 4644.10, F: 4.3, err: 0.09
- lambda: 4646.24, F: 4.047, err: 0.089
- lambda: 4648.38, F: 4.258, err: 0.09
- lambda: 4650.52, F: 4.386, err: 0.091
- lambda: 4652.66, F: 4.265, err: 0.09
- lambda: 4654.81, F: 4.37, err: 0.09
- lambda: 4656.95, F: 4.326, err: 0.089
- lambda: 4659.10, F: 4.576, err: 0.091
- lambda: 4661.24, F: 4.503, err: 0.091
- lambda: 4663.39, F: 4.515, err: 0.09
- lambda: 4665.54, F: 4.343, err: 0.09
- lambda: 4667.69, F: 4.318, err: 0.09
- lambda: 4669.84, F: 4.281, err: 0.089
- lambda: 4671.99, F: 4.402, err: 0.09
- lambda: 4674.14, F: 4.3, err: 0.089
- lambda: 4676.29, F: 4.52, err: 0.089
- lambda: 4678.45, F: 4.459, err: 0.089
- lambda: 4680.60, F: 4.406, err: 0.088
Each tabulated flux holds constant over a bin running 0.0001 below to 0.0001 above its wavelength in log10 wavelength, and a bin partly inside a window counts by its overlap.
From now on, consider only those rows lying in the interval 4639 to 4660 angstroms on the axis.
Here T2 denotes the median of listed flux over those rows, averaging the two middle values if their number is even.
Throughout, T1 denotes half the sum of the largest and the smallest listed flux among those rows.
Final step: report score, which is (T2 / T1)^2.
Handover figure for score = 0.99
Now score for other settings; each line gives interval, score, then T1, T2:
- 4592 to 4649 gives 0.99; 4.31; 4.28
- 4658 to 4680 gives 1.00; 4.43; 4.43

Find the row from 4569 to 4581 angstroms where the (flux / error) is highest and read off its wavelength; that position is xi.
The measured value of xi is 4574.06 angstroms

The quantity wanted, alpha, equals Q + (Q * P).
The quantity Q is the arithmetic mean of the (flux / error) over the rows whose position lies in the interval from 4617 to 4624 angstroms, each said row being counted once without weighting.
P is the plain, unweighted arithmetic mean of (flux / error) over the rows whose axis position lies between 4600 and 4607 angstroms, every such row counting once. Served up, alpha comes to 2260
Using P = 48.1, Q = 46.0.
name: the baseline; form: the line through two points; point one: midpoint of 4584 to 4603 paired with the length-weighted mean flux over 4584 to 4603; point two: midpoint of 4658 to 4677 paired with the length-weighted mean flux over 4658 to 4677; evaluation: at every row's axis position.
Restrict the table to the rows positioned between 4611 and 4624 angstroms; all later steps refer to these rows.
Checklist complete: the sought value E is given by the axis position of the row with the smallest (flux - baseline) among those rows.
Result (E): 4622.76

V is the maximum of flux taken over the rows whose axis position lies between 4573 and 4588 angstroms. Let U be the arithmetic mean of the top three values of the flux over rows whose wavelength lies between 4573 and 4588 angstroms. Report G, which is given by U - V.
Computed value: -0.012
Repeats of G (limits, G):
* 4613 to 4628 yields -0.079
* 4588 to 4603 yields -0.008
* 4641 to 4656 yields -0.034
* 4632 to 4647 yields -0.031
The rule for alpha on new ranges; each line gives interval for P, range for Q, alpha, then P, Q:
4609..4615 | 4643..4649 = 2257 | 47.2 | 46.9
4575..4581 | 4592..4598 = 2281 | 46.9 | 47.6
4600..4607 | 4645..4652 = 2309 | 48.1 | 47.0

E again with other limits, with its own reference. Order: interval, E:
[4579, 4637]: 4635.55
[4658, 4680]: 4669.84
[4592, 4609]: 4603.64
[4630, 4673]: 4635.55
